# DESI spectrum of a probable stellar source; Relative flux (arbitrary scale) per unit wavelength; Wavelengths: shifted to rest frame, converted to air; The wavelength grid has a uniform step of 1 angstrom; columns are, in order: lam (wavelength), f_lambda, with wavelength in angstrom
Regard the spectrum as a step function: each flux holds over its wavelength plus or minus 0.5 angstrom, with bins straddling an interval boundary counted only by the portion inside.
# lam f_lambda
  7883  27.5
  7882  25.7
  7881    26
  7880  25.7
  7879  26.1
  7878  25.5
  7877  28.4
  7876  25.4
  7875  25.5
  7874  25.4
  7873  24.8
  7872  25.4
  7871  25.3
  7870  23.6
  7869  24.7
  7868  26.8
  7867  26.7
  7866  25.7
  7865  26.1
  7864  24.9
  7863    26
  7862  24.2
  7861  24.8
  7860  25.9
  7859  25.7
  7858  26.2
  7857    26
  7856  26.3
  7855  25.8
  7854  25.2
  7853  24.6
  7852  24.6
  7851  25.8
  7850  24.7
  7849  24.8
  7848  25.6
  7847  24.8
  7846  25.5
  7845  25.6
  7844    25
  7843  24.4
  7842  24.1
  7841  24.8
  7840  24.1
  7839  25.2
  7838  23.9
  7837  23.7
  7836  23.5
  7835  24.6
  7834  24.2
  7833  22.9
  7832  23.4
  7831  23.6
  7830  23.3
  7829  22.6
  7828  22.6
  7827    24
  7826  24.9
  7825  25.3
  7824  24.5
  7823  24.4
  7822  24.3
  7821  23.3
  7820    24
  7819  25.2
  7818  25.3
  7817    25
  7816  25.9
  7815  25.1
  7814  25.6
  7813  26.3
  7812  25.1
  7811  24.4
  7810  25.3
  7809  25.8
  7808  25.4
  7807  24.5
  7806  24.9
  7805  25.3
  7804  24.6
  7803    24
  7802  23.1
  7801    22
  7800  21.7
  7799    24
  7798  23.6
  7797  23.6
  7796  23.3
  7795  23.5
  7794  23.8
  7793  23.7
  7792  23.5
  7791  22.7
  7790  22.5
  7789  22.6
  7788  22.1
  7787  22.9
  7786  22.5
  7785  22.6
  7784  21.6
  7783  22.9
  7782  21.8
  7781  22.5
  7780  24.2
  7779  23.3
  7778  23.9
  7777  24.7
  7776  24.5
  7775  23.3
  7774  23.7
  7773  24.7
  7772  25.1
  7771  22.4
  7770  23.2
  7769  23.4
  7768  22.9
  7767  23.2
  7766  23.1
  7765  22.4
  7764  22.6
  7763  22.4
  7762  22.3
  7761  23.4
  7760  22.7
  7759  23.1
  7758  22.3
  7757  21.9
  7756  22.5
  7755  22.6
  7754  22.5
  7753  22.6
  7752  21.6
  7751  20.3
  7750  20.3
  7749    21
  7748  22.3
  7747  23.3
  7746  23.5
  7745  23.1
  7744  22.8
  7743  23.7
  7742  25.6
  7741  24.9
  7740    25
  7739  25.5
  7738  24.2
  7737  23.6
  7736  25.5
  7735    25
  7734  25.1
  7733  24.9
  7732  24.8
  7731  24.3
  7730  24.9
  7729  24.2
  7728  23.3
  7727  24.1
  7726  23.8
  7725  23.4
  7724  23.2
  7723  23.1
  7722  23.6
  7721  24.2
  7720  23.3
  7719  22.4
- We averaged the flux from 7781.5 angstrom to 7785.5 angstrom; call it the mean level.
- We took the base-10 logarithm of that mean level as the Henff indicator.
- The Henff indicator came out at 1.35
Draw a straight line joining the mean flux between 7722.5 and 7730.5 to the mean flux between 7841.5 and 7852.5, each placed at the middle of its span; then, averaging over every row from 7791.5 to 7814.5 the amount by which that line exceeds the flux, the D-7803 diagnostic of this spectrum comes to 0.3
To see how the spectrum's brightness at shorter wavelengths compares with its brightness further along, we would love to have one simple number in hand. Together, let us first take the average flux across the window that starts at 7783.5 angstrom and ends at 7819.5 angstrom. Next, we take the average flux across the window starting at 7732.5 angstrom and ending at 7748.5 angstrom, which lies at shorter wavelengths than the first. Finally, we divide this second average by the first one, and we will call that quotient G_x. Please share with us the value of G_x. 1.01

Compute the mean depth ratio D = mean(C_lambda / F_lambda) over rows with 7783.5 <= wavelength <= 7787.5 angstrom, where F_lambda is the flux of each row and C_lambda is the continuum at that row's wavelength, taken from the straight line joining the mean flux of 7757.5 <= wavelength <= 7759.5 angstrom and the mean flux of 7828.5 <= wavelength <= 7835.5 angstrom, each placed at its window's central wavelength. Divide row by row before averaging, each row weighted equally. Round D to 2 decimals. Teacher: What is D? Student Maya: 1.03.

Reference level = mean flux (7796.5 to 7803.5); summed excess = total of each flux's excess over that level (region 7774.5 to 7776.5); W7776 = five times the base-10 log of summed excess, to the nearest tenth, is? 0.9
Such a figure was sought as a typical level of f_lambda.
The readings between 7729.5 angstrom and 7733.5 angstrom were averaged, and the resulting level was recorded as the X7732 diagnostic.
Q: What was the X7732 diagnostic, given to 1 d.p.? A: 24.7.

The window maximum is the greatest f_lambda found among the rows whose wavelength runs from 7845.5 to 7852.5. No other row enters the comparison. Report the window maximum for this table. 25.8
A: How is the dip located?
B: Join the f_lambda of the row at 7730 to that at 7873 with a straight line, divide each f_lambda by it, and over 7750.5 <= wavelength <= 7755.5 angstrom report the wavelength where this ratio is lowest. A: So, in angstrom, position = 7751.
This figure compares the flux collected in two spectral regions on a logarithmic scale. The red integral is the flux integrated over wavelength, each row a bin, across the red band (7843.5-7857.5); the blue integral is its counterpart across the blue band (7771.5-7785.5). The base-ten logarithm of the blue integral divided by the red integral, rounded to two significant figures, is -0.032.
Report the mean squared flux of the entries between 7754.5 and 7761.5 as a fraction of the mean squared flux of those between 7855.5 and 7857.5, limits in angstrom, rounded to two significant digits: 0.75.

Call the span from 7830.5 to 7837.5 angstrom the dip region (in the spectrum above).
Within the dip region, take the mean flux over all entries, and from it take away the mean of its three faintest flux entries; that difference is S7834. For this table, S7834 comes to 0.4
